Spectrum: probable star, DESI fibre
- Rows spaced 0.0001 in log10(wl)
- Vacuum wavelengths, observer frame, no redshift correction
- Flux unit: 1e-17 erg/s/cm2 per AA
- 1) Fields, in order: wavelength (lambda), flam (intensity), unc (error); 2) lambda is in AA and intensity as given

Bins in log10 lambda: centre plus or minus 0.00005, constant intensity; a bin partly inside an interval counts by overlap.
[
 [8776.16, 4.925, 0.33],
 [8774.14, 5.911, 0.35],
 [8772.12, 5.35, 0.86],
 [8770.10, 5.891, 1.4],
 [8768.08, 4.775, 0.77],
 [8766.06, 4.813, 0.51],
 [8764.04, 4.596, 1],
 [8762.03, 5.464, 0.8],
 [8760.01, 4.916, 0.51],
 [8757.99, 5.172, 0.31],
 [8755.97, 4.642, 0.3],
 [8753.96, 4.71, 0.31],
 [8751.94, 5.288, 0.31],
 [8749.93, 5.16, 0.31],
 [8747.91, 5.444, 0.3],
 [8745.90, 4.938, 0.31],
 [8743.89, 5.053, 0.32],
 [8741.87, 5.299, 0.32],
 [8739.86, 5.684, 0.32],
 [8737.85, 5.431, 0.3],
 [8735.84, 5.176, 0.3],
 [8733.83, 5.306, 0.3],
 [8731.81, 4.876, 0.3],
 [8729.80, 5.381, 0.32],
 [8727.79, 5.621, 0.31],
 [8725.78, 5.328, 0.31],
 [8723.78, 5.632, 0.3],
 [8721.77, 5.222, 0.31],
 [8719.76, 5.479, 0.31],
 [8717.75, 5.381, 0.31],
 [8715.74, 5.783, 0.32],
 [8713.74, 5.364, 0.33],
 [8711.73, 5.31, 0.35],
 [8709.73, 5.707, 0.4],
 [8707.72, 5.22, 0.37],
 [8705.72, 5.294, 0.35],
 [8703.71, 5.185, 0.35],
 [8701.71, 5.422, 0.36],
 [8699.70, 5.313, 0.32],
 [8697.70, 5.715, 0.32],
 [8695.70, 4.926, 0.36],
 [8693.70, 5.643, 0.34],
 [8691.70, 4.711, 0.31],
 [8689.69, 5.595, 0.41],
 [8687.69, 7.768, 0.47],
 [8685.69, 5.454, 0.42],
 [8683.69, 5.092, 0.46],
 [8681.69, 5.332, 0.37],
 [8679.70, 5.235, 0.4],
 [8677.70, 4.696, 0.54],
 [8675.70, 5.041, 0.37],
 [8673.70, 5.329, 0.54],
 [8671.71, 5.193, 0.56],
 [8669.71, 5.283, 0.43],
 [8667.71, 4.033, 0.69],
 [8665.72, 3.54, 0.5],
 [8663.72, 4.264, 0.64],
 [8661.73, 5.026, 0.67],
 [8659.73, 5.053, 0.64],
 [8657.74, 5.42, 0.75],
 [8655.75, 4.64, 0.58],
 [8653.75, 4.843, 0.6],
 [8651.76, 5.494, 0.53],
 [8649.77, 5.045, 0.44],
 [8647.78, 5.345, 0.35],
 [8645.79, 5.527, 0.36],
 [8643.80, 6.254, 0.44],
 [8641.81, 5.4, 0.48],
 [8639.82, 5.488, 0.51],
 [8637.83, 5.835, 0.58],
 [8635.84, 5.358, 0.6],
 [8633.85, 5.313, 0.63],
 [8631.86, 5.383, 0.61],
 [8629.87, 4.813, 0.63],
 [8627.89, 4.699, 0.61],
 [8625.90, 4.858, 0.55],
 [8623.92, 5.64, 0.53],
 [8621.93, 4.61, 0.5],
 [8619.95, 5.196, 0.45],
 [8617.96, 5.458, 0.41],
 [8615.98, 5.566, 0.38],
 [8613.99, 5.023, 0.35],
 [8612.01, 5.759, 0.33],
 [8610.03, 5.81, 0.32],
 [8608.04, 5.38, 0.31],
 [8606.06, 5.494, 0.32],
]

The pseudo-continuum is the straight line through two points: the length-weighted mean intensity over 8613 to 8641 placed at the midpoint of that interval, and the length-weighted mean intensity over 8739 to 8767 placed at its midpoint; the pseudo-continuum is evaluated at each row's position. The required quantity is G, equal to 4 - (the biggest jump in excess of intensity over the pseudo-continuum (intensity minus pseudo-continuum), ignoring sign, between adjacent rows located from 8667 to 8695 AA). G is 1.7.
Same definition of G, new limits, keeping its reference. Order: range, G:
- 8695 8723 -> 3.2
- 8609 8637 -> 3.0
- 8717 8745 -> 3.5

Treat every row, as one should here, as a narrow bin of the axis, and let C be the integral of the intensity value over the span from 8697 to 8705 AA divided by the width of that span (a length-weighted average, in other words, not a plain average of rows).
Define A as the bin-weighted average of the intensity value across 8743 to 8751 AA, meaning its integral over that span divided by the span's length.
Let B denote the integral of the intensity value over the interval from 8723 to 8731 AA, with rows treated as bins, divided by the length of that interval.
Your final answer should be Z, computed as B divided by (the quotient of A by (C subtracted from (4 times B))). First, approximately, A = 5.16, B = 5.48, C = 5.39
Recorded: 17.6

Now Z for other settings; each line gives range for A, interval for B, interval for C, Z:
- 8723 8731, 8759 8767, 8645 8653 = 13.1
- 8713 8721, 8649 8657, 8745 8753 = 13.6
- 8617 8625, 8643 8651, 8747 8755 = 18.0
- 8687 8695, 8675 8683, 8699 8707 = 13.1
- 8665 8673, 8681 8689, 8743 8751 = 24.0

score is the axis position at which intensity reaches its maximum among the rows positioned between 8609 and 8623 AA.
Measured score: 8610.03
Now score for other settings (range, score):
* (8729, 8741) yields 8739.86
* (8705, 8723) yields 8715.74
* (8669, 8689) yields 8687.69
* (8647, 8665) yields 8651.76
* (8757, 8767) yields 8762.03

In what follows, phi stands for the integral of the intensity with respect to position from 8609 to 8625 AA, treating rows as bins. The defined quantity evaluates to 86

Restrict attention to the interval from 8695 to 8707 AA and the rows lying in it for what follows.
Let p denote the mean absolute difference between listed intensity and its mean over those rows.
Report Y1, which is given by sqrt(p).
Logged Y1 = 0.42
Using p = 0.17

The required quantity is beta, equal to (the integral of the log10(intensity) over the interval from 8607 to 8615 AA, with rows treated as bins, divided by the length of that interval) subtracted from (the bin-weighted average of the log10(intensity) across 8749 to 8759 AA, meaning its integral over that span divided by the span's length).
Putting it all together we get -0.04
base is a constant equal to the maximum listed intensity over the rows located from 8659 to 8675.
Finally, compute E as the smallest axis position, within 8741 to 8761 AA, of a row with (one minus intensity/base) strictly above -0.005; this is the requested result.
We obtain 8741.87 AA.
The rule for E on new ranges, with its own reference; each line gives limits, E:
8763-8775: 8764.04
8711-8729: 8711.73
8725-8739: 8725.78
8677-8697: 8677.70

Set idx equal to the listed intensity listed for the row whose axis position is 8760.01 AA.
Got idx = 4.916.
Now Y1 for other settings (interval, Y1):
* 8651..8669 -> 0.72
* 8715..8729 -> 0.40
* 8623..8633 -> 0.59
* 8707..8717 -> 0.46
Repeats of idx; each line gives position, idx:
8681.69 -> 5.332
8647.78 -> 5.345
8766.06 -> 4.813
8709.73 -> 5.707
